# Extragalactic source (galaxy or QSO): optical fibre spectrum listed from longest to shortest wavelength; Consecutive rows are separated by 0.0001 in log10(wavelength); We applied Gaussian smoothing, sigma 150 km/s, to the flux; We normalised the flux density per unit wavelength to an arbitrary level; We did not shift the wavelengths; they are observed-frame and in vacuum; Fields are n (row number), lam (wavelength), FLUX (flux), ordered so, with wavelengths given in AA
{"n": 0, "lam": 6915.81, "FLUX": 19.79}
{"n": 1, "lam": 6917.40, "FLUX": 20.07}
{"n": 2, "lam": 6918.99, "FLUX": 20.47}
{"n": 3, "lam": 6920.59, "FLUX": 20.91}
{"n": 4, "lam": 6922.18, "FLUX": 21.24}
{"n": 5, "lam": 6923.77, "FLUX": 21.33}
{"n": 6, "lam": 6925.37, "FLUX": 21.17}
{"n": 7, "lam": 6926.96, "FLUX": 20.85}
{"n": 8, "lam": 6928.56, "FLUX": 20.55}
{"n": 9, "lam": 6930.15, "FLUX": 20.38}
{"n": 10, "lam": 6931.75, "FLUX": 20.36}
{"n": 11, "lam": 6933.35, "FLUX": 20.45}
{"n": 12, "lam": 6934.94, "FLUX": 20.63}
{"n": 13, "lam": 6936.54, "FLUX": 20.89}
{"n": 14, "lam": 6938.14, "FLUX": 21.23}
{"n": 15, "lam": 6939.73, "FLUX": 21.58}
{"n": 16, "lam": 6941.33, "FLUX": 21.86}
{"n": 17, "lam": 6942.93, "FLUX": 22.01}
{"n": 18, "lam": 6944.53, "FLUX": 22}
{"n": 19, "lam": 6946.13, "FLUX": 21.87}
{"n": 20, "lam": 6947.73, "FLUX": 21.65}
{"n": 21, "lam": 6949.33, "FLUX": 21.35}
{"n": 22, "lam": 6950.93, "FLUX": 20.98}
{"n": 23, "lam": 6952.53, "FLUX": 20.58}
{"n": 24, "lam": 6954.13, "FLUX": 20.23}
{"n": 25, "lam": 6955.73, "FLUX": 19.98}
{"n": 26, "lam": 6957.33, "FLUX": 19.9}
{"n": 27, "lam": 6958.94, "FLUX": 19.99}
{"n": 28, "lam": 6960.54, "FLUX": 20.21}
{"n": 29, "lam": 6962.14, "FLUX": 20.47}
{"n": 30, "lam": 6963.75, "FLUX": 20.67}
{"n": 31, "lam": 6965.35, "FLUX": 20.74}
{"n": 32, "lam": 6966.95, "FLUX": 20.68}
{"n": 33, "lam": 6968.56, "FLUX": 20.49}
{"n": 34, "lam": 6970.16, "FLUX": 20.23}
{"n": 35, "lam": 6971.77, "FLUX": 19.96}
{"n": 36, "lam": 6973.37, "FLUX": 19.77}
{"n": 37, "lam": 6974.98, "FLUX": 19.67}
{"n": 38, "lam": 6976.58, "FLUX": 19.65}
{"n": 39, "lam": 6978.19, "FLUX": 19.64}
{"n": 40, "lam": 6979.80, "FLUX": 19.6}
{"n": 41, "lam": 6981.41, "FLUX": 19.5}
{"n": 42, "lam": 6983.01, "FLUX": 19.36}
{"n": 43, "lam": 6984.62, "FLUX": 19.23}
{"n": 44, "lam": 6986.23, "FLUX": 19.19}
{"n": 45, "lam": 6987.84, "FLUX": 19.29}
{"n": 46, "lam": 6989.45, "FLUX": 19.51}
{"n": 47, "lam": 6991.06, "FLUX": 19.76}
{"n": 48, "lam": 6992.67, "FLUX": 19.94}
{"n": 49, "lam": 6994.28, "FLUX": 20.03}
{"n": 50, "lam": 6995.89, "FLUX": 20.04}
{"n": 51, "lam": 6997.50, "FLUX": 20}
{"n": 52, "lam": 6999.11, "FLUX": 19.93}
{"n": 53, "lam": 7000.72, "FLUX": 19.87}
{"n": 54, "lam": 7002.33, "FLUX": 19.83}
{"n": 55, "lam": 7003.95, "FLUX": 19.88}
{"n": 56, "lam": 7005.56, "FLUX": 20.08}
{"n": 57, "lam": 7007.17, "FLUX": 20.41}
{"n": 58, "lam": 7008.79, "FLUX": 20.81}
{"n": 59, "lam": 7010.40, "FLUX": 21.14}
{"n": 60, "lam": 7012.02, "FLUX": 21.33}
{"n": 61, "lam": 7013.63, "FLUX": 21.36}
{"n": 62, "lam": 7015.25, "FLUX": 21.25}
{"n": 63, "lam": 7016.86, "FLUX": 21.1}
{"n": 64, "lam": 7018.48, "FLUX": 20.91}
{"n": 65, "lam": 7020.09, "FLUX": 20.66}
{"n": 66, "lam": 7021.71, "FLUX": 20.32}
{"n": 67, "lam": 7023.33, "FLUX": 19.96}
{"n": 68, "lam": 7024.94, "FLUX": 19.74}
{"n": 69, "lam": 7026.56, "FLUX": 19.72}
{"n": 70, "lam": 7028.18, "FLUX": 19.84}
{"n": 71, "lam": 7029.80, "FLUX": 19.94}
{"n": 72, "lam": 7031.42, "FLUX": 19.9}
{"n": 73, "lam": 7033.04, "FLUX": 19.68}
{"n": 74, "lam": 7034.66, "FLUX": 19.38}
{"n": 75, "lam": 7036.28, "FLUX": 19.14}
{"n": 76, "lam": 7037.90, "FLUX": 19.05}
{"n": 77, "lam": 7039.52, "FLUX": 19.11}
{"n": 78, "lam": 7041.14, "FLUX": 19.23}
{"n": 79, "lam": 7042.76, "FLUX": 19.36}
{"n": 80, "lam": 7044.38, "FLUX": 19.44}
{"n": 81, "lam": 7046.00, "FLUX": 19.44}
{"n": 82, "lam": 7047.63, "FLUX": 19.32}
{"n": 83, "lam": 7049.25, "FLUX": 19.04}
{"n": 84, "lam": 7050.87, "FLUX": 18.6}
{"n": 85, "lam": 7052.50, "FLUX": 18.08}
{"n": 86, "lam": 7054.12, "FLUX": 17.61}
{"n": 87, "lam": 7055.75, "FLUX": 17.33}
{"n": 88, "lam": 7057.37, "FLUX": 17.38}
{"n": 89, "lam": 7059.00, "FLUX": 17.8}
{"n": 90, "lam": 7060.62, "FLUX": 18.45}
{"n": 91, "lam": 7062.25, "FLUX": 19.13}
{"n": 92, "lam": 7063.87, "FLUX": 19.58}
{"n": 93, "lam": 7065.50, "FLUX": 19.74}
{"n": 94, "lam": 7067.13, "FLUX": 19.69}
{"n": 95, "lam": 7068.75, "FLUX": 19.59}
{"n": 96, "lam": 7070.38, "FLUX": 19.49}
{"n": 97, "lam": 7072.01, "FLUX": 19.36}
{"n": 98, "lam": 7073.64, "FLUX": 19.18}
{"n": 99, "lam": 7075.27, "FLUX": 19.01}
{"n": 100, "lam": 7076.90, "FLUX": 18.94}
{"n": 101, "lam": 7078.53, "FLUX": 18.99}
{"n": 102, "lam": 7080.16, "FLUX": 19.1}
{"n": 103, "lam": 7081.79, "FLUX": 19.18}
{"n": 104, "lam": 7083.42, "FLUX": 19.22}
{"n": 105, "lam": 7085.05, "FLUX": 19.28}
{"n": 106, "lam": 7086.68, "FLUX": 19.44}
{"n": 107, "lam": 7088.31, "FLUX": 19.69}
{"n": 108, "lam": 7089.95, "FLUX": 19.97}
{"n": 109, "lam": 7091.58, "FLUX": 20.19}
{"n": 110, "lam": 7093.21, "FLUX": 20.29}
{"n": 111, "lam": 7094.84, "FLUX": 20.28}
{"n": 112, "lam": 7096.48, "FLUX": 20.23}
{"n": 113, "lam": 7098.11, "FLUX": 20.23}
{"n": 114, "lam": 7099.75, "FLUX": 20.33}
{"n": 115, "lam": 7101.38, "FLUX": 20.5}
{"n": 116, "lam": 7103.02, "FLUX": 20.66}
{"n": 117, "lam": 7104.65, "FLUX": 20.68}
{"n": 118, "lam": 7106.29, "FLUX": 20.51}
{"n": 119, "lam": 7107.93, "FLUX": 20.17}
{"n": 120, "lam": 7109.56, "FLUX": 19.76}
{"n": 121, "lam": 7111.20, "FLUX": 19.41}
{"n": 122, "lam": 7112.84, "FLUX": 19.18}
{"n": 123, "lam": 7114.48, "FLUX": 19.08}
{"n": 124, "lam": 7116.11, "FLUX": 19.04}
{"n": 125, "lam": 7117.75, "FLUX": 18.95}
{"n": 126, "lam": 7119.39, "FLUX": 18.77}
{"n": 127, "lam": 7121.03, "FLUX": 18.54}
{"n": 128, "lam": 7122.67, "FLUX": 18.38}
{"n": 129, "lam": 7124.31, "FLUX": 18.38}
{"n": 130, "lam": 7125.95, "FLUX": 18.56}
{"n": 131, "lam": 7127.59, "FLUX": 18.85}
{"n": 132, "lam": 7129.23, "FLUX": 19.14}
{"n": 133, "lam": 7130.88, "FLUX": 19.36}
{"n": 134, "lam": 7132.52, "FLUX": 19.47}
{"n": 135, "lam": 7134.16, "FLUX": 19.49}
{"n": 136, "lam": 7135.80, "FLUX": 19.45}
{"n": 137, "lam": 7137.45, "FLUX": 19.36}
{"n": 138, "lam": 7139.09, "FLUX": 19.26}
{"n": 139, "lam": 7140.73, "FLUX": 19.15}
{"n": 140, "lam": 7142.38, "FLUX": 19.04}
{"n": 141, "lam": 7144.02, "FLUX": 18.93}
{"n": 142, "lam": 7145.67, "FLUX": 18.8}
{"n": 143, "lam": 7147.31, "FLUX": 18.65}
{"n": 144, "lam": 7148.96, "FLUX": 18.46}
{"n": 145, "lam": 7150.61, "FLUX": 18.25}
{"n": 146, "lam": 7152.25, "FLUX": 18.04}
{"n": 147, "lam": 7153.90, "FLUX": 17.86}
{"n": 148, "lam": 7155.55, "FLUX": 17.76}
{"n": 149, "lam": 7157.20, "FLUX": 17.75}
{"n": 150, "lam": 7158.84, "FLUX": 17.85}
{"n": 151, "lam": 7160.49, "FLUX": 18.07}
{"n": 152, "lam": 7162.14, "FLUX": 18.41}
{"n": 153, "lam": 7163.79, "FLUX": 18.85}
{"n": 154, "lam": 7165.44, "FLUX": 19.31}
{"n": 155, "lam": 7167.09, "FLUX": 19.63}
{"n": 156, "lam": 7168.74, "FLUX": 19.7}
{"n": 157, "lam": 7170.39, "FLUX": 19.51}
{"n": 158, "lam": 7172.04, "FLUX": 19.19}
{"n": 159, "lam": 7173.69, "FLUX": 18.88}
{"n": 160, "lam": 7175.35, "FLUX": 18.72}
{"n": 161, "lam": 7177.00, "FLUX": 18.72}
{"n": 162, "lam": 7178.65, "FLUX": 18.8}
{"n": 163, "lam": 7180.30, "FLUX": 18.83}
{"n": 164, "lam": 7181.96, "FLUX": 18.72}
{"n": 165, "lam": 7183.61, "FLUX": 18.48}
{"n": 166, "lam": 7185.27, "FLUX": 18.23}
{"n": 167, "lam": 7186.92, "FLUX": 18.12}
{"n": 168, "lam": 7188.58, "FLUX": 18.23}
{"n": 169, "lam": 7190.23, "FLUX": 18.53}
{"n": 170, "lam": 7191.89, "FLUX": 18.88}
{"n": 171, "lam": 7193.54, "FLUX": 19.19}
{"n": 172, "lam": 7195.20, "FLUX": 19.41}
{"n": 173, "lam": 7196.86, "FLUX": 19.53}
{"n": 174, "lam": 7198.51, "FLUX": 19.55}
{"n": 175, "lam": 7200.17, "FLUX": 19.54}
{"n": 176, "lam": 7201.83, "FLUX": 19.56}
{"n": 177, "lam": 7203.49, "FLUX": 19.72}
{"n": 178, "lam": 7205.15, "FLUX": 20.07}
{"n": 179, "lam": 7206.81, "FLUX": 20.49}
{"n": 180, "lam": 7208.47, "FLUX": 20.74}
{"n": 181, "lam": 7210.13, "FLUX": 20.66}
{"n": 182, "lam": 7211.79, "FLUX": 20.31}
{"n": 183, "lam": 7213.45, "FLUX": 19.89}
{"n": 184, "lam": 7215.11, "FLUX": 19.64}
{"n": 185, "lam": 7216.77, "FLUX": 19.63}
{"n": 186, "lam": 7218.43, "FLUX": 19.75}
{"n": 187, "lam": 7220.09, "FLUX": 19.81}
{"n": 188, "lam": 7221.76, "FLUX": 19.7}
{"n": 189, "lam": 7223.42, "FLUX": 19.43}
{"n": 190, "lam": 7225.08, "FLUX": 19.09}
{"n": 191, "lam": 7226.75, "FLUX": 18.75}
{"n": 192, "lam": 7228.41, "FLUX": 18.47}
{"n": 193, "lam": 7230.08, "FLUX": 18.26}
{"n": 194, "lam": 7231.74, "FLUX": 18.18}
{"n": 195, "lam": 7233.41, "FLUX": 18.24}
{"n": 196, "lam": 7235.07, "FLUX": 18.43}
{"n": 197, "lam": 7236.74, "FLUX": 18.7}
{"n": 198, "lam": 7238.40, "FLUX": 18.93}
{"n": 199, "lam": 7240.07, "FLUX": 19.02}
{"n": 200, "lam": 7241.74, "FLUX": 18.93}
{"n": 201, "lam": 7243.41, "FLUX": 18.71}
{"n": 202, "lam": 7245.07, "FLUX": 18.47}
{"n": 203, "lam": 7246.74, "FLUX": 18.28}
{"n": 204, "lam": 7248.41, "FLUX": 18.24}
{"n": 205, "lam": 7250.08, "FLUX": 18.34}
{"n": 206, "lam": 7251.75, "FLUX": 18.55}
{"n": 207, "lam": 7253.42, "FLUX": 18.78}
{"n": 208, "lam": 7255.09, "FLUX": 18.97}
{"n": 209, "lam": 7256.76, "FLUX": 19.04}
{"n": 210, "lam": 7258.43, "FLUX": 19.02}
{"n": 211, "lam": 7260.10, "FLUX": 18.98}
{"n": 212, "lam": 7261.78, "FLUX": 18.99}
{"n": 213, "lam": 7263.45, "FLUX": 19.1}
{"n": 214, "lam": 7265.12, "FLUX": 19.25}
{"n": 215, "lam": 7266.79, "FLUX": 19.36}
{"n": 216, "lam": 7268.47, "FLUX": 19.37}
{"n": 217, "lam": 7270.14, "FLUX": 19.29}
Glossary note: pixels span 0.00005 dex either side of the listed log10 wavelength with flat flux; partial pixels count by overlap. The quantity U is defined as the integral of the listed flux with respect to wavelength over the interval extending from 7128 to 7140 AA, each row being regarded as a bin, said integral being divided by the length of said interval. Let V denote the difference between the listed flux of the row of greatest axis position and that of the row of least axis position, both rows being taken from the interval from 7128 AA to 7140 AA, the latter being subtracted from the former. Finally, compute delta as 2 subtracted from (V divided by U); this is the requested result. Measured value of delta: -1.99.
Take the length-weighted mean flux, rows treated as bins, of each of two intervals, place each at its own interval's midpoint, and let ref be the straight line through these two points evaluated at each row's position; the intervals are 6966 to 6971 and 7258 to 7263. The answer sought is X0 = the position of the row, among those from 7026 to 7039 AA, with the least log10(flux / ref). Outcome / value 7037.90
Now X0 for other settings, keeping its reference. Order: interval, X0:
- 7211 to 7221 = 7216.77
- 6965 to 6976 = 6974.98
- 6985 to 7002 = 6986.23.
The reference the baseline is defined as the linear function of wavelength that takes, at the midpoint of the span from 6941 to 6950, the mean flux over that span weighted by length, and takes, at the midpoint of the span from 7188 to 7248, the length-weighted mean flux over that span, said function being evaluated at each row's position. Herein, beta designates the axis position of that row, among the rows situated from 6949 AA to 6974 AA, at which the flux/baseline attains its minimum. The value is 6957.33 AA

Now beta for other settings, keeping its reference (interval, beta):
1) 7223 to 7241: 7231.74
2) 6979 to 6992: 6986.23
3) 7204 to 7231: 7230.08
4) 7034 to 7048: 7037.90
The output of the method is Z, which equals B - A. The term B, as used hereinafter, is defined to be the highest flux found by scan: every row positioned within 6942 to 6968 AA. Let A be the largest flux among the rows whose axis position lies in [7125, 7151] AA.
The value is 2.5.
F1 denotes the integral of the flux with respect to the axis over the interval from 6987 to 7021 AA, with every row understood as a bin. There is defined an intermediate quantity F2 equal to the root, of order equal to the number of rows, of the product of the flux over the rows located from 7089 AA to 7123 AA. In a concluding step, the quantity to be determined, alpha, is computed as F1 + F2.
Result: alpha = 711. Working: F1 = 692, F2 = 19.8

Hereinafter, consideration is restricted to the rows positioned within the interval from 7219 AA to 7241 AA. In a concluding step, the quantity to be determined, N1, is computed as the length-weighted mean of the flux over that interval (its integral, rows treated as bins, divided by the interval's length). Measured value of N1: 18.86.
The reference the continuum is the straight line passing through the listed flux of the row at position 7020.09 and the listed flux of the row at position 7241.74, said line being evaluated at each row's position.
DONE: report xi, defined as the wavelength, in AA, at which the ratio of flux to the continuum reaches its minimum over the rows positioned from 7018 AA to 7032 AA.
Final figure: 7026.56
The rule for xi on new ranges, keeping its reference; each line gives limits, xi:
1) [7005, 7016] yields 7005.56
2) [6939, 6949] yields 6939.73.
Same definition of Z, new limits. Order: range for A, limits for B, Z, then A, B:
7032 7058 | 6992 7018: 1.7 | 19.68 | 21.36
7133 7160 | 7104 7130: 1.2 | 19.49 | 20.68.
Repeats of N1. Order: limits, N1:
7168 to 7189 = 18.78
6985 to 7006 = 19.78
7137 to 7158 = 18.55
